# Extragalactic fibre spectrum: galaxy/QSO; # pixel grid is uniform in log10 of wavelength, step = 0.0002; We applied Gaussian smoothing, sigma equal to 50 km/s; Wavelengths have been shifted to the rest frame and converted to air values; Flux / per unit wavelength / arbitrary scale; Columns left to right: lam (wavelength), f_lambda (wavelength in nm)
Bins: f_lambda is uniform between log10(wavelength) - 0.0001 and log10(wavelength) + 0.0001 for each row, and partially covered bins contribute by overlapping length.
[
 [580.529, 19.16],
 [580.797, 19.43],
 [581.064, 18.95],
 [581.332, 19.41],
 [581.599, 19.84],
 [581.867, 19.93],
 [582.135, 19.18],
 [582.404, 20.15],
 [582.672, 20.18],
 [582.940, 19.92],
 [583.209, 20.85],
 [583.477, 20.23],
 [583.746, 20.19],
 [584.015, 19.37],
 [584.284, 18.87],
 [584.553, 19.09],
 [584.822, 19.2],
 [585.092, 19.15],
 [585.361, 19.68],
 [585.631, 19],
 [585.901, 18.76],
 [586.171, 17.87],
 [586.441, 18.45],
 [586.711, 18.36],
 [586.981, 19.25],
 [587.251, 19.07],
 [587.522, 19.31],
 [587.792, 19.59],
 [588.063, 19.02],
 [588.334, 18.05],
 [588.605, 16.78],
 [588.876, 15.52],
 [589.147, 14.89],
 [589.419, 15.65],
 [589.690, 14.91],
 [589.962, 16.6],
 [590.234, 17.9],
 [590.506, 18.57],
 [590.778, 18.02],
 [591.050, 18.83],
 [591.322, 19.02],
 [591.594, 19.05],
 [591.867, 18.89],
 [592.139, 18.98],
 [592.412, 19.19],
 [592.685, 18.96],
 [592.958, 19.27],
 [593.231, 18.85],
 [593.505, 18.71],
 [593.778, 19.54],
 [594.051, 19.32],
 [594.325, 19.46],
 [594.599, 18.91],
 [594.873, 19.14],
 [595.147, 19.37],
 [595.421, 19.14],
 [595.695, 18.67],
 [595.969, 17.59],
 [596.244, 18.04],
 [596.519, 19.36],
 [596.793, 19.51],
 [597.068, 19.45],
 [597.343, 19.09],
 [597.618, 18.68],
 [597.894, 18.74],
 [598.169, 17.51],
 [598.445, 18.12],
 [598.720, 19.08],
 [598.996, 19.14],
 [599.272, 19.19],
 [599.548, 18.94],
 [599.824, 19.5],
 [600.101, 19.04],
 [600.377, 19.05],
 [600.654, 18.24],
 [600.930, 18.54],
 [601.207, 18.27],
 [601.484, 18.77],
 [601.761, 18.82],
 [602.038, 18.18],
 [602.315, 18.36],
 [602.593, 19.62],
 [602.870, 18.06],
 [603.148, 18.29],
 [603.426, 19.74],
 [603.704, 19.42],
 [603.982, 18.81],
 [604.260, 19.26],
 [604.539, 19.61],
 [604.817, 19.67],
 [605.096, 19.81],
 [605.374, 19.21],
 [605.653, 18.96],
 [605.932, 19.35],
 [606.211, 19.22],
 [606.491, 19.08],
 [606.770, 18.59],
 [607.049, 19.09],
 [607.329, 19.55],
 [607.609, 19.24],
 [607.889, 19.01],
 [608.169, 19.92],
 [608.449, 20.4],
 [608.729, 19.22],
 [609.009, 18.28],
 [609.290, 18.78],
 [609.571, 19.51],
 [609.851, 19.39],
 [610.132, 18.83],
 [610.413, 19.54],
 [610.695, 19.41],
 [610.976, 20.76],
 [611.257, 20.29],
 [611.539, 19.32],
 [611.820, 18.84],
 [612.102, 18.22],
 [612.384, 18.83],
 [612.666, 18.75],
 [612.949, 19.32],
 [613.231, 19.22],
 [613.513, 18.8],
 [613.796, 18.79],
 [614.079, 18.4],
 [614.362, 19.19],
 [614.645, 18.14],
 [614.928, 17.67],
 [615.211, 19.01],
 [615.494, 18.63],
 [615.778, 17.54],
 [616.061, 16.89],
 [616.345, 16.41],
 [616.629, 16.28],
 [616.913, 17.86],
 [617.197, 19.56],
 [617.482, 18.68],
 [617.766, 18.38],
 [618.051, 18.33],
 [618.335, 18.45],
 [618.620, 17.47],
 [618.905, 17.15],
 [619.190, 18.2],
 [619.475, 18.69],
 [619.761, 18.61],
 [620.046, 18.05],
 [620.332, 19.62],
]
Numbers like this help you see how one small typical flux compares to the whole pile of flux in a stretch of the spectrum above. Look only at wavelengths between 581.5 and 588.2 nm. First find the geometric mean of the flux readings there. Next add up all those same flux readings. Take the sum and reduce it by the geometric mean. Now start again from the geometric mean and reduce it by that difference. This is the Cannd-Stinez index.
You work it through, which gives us -446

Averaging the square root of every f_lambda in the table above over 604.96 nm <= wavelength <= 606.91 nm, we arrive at 4.38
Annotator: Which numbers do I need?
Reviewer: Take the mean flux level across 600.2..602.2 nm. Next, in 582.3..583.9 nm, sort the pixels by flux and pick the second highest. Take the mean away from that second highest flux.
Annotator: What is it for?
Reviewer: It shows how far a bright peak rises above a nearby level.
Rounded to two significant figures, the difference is 1.7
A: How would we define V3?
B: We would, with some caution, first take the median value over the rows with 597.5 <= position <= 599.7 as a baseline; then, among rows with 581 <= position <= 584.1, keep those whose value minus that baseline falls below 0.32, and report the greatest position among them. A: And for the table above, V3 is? 581.064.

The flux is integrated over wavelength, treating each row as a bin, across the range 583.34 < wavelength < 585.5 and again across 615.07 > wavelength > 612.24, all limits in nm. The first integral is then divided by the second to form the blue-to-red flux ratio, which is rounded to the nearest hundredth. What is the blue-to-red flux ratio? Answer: 0.79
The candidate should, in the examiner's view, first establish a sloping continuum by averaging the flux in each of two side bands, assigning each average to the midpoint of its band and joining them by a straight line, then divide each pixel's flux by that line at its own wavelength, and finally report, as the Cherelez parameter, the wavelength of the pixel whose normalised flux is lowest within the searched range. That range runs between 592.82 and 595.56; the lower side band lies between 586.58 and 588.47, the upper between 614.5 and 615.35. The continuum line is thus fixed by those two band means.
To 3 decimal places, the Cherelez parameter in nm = 593.505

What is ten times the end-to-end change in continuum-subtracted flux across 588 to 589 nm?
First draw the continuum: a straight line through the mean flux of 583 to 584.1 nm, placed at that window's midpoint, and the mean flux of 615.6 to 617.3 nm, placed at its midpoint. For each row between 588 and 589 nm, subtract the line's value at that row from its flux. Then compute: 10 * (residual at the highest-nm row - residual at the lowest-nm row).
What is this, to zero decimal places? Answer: -34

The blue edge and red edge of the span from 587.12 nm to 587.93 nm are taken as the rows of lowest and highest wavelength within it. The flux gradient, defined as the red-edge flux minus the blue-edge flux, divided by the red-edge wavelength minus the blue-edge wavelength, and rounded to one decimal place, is 1.0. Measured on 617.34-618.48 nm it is -0.3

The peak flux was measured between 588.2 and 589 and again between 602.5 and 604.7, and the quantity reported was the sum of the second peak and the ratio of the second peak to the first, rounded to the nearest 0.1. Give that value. 20.8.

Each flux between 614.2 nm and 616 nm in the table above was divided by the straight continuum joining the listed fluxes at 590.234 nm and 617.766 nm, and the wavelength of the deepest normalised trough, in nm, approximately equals 615.778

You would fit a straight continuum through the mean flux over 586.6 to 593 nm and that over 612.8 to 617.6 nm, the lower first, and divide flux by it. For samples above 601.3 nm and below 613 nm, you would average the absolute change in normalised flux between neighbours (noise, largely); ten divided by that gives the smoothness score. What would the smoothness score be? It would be 336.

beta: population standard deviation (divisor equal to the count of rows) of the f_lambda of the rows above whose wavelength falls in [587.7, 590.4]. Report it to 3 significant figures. 1.60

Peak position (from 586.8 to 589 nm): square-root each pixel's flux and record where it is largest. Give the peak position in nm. 587.792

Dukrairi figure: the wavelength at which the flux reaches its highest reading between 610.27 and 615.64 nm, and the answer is 610.976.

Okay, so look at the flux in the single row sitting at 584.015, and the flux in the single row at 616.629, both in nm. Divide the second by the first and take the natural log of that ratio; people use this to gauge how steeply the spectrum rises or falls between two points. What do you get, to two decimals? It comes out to -0.17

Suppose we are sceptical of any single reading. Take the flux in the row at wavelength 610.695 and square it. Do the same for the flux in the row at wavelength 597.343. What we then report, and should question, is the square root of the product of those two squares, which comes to 371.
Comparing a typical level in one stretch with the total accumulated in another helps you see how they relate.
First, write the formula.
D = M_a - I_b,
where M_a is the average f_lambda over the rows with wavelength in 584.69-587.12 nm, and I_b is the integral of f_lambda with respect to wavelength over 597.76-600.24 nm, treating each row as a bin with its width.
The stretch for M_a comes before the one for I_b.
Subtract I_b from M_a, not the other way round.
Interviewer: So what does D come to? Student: -27.8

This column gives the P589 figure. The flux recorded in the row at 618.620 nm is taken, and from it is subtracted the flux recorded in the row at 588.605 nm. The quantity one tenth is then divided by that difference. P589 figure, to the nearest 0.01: 0.14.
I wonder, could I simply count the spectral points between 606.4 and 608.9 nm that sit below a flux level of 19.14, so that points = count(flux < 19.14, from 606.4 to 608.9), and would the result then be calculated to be 4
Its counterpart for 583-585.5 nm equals 2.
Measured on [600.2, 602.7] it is 8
